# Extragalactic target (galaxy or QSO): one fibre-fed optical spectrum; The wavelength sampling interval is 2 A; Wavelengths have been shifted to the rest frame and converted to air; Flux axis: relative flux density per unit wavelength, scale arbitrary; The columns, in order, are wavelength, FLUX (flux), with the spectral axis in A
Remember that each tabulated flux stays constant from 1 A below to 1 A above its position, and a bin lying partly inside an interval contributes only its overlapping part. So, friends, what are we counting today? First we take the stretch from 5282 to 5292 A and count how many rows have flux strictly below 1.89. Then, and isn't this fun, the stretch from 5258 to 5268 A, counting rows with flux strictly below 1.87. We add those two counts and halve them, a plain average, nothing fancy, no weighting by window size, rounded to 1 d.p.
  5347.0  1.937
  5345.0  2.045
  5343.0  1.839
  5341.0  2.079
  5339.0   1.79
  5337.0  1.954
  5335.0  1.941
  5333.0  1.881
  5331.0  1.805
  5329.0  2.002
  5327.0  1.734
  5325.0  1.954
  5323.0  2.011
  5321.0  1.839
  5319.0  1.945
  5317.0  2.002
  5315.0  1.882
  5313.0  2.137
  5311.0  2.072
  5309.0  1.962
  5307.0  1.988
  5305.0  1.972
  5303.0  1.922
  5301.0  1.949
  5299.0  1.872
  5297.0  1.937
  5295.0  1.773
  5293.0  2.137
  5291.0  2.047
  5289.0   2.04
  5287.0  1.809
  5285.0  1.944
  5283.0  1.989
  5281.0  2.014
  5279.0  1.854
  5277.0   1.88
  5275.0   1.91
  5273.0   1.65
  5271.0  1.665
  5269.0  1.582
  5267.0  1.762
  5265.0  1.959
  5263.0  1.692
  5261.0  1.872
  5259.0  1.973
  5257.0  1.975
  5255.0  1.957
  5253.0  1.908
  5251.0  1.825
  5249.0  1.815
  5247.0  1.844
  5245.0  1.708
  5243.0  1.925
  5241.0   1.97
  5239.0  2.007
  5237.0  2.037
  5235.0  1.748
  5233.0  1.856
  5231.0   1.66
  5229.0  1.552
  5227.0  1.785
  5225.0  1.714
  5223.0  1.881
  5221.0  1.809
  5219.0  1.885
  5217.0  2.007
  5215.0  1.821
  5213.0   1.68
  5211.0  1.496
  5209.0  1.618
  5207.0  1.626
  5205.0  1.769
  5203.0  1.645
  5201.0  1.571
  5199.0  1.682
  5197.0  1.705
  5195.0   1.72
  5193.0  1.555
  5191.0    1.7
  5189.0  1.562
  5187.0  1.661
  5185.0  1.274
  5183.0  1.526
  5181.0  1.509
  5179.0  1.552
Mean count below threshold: 1.5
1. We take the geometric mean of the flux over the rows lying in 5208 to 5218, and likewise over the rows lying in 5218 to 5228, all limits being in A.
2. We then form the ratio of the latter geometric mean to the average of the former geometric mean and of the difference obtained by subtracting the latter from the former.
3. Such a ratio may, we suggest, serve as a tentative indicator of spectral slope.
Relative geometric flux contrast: 2.24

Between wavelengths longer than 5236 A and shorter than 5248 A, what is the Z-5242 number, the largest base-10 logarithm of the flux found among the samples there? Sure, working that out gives 0.309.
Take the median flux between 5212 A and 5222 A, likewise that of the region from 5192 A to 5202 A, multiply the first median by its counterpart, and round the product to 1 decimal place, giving 3.1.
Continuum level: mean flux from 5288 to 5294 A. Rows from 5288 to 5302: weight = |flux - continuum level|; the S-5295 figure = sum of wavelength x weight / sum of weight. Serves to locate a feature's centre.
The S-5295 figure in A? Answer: 5296.6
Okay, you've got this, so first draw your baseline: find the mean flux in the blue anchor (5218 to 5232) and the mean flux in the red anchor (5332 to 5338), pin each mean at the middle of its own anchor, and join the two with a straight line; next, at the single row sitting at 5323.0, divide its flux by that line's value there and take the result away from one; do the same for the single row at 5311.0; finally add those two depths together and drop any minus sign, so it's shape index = 0.15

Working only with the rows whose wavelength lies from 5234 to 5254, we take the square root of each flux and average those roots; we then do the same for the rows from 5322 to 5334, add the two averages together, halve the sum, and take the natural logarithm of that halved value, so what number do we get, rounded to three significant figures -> 0.317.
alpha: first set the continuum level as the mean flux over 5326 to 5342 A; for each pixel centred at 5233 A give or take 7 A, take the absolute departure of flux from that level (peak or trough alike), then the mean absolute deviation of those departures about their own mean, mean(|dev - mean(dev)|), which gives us 0.074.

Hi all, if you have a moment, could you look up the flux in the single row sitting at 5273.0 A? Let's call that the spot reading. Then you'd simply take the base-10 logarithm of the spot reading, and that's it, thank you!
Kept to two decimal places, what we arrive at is 0.22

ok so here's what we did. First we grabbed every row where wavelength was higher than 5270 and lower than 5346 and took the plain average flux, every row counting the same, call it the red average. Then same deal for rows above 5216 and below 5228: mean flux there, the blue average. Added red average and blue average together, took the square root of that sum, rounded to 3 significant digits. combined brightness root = 1.94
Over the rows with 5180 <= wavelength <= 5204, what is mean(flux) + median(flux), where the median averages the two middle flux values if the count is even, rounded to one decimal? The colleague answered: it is 3.2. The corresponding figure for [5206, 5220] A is 3.4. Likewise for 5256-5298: 3.8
